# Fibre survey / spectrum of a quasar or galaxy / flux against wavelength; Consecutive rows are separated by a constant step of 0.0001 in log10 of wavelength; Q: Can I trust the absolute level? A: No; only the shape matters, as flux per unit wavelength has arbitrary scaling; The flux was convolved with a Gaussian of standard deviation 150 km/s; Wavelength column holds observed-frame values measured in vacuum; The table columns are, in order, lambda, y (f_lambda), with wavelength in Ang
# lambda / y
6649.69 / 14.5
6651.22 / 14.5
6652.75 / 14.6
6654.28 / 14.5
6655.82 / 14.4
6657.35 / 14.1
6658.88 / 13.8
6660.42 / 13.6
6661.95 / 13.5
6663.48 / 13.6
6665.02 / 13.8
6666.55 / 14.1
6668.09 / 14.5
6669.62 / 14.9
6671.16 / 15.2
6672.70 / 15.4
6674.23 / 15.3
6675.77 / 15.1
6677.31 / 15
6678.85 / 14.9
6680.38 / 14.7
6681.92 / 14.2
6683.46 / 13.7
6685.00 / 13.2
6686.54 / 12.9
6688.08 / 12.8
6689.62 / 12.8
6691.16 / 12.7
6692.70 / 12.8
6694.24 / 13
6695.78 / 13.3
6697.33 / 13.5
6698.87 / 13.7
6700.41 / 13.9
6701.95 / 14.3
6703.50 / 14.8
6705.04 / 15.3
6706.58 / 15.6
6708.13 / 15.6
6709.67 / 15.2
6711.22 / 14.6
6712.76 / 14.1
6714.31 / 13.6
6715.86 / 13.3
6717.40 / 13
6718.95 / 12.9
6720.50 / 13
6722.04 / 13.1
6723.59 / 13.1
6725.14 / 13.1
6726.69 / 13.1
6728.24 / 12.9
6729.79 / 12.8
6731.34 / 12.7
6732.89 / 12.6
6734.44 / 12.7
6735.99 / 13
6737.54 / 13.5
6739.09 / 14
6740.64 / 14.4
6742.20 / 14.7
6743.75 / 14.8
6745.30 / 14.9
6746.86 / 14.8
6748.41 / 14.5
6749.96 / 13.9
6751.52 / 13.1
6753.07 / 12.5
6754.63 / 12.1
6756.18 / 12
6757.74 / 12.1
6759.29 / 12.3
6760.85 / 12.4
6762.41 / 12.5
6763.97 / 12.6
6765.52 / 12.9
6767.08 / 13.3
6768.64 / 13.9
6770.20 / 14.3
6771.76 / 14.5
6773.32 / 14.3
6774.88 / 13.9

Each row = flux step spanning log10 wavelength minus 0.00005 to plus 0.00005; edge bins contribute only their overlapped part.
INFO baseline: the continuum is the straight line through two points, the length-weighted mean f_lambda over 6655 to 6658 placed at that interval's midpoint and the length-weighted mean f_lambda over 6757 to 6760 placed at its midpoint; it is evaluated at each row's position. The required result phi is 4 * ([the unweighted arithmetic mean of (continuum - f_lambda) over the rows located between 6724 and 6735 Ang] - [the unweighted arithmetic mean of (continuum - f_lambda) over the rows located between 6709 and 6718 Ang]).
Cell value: 3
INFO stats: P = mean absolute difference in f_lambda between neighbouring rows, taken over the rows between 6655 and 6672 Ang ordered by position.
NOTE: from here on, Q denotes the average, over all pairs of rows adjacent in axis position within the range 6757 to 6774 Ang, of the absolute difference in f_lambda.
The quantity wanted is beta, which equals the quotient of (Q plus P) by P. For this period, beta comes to 2.00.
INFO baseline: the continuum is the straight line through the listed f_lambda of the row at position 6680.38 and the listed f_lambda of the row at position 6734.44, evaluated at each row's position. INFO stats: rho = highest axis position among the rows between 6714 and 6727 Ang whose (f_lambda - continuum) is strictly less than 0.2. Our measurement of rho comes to 6726.69 Ang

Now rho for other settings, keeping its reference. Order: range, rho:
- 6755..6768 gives 6756.18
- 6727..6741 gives 6734.44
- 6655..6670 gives 6669.62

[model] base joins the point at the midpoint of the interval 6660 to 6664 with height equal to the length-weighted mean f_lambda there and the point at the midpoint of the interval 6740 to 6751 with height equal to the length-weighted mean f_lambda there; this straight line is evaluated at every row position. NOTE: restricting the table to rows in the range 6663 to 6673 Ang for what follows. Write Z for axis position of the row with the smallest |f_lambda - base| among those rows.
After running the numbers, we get 6663.48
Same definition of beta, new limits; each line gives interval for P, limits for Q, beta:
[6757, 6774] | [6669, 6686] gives 2.04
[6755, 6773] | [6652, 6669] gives 1.84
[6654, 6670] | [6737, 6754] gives 2.58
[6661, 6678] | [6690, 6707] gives 2.26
